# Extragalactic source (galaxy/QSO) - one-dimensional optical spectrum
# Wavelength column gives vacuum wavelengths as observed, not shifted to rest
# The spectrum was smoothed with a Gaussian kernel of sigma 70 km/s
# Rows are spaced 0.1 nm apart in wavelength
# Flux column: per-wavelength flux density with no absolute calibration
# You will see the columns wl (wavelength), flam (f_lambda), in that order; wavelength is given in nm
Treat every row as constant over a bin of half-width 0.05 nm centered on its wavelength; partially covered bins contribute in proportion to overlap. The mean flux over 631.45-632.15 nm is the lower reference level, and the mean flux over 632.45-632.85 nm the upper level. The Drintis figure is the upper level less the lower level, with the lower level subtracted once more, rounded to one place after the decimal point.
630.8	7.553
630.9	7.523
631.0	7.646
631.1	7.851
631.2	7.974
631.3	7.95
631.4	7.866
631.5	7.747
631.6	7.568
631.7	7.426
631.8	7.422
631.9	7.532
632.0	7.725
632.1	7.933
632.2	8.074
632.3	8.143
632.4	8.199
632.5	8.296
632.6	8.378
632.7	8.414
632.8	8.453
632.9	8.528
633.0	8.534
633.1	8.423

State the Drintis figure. -6.9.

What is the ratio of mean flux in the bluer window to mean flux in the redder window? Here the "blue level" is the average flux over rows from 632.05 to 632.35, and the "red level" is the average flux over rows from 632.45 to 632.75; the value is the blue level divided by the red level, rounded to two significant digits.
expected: 0.96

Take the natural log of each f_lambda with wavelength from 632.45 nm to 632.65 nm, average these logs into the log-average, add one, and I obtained 3.12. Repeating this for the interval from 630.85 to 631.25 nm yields 3.05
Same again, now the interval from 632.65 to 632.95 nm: 3.14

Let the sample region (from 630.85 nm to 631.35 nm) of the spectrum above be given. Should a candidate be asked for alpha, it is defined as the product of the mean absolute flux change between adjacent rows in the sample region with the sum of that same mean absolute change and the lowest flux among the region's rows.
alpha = 0.91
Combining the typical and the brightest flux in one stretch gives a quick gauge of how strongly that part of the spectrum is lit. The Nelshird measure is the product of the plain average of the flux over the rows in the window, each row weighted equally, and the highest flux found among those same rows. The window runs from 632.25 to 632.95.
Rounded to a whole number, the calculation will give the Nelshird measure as 71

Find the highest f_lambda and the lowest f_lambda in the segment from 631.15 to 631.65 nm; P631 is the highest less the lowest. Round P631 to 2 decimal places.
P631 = 0.41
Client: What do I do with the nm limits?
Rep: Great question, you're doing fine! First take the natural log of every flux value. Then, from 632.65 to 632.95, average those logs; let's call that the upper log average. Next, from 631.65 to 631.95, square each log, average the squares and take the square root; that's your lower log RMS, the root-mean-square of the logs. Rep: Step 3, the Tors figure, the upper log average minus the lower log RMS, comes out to 0.13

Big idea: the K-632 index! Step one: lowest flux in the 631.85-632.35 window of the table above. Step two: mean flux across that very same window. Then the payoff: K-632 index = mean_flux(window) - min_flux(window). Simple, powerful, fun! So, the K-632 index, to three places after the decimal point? 0.349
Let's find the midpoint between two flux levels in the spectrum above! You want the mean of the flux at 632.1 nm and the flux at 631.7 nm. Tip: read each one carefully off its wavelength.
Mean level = 7.7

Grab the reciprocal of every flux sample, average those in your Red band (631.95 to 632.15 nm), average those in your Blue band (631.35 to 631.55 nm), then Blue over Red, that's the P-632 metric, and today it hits 1.00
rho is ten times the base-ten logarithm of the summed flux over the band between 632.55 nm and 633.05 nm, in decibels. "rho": 16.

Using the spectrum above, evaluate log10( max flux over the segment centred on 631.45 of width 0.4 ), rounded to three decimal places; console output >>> 0.900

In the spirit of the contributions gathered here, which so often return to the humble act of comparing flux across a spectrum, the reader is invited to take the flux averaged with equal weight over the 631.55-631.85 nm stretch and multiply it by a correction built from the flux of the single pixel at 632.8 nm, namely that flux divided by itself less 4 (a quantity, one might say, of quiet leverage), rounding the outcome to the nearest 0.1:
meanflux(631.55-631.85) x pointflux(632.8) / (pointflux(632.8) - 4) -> 14.2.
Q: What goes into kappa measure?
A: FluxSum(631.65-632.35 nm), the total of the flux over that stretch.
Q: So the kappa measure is 54.3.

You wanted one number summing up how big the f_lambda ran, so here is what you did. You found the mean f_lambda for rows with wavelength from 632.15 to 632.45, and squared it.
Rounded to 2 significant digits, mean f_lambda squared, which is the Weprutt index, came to 66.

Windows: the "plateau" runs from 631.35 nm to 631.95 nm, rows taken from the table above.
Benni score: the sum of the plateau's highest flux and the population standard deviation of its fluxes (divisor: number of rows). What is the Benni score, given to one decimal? 8.0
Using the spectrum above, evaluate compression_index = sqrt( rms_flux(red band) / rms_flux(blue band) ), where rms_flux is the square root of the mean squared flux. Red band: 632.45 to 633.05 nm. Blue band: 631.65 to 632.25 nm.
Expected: 1.05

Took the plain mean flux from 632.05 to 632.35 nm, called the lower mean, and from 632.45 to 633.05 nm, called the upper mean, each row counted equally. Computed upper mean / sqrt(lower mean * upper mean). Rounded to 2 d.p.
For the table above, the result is 1.02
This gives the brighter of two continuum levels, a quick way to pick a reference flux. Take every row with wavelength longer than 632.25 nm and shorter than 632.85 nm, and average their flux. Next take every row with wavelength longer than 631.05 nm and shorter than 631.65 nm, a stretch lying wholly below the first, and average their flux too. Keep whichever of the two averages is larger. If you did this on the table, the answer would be 8.3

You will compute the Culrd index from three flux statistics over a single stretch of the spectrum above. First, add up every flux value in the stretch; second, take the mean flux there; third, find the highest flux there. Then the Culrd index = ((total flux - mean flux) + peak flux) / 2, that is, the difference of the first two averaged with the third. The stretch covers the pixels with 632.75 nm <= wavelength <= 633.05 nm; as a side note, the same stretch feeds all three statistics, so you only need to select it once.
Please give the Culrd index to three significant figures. 12.8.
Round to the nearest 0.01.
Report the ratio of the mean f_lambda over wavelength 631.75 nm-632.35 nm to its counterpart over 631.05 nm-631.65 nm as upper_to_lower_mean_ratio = 1.00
